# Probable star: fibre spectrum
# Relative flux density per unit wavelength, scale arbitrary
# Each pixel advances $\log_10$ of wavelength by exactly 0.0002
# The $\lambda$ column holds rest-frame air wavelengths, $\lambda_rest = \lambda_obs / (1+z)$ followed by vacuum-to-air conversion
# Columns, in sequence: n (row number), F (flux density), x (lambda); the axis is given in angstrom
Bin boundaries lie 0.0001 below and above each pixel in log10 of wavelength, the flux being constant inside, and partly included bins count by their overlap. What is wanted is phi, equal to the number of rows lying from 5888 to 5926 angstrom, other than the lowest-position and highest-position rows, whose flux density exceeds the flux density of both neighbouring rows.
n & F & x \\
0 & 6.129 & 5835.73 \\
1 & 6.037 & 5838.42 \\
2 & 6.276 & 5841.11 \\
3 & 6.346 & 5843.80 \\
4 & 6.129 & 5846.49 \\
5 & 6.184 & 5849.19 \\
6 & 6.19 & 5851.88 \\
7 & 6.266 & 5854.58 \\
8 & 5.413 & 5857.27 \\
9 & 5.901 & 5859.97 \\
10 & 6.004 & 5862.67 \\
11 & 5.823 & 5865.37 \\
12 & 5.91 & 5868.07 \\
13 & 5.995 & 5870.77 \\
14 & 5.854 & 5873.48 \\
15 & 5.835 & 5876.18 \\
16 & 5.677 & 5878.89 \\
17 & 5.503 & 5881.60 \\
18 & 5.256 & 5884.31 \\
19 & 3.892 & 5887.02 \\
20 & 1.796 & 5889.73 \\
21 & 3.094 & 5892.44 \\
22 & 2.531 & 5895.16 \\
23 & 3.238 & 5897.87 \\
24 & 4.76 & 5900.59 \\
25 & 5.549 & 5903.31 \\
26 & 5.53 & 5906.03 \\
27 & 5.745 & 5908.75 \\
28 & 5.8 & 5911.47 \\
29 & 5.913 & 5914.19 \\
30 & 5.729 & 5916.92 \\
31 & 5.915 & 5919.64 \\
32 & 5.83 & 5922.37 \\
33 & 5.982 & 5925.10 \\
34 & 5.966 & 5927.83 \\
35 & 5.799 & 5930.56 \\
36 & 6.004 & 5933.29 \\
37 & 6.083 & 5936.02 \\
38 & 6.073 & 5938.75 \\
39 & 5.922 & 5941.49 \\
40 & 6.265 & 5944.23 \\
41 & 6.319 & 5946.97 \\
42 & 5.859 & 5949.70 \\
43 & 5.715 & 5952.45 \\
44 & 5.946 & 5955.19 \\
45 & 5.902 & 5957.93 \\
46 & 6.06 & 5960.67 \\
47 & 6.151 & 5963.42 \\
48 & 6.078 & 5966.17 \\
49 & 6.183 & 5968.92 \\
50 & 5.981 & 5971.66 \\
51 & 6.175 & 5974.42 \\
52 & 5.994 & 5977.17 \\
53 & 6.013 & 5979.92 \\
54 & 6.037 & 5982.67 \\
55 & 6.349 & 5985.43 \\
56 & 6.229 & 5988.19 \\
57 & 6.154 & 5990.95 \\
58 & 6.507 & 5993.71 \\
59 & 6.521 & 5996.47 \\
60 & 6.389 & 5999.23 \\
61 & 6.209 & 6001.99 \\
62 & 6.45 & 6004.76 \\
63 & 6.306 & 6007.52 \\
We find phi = 4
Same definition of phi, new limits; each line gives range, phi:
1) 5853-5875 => 2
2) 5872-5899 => 1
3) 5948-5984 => 4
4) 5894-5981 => 10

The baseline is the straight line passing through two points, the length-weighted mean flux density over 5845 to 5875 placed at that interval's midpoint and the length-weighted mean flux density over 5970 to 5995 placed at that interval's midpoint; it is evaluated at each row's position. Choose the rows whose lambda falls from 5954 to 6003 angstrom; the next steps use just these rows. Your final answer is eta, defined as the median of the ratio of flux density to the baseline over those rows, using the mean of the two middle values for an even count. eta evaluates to 1.00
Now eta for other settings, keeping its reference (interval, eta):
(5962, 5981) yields 0.99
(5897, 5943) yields 0.96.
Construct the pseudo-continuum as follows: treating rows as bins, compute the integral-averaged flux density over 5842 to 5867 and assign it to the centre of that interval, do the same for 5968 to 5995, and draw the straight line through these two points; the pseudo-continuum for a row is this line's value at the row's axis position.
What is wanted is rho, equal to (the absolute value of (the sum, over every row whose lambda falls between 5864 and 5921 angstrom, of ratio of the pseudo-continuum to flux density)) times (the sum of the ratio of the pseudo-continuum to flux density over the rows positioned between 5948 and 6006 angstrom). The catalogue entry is 598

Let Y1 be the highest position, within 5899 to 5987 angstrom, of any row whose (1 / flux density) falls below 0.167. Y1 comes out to 5985.43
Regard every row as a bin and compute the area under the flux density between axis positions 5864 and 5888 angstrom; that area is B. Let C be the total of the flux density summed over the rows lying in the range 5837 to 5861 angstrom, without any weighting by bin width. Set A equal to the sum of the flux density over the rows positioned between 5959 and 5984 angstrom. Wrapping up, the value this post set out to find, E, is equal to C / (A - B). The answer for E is -0.70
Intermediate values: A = 55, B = 133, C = 54.7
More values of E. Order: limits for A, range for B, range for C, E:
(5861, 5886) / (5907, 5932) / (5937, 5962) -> -0.57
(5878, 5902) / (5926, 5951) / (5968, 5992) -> -0.48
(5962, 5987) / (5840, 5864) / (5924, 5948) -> -0.60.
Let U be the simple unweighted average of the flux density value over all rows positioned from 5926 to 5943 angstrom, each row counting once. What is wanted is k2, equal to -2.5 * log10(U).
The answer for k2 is -1.941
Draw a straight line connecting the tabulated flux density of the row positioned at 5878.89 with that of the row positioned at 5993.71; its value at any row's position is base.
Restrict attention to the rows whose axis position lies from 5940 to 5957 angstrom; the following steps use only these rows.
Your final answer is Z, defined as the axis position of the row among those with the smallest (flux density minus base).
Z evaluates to 5952.45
